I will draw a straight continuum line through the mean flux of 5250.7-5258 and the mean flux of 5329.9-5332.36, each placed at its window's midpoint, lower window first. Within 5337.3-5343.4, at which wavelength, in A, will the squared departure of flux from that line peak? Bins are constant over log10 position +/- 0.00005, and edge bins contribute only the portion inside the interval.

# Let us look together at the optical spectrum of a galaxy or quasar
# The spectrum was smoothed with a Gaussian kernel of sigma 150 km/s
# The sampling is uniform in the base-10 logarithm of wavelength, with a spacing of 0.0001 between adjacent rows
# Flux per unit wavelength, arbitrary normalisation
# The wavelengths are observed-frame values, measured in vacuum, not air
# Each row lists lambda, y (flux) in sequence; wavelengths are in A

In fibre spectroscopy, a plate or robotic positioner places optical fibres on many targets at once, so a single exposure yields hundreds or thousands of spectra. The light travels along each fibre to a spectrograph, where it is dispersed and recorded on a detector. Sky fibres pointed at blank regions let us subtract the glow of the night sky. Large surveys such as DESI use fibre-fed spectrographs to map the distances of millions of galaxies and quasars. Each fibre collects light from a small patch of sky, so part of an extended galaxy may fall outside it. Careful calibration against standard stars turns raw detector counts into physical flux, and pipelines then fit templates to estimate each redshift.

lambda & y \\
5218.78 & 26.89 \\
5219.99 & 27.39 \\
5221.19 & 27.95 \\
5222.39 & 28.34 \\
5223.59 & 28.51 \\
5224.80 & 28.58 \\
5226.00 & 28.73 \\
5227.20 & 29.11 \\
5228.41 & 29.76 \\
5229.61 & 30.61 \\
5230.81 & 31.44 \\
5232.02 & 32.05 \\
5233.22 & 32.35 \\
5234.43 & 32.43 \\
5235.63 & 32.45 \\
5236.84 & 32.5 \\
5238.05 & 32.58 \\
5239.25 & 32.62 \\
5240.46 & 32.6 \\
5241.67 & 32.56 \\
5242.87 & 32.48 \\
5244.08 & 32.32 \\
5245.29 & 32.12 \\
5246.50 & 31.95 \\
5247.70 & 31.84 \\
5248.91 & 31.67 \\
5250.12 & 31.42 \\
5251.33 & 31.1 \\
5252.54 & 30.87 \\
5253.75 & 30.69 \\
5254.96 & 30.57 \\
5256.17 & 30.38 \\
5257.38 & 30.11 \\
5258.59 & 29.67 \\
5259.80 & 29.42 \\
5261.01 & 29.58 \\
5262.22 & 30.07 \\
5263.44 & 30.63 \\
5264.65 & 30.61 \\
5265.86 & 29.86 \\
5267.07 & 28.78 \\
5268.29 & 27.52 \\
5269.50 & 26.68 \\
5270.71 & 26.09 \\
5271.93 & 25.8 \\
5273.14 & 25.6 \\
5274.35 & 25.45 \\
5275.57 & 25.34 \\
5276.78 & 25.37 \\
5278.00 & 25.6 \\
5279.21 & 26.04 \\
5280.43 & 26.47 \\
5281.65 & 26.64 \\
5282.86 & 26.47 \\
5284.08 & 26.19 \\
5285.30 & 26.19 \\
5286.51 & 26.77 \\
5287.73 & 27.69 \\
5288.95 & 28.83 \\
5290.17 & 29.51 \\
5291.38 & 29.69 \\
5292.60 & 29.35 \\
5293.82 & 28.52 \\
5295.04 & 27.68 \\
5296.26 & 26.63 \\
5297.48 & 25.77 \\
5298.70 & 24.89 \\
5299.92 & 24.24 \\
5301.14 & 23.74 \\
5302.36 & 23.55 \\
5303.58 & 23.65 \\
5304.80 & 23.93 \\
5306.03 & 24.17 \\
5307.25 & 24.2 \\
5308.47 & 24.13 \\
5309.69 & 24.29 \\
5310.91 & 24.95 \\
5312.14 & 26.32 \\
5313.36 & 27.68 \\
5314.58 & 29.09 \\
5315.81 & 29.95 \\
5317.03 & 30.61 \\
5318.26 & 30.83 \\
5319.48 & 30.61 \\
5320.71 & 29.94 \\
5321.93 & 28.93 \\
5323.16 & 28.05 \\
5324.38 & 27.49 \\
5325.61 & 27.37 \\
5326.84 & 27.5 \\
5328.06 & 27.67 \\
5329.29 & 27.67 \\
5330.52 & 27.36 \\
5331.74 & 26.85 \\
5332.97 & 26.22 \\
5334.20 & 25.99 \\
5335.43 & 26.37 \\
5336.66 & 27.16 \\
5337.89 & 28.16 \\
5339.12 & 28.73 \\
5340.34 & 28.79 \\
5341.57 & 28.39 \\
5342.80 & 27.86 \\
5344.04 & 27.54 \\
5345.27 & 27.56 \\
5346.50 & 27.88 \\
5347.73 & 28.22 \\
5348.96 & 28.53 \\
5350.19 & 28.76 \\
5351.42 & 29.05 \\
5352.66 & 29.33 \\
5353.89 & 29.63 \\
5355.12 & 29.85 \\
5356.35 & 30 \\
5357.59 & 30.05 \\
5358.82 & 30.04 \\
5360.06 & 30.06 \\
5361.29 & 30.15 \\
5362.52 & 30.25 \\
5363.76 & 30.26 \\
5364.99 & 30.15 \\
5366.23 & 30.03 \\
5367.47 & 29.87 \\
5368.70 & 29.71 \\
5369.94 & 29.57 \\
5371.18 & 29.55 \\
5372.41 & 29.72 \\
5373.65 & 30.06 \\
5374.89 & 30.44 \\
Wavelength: 5340.34 A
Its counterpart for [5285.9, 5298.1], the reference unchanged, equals 5297.48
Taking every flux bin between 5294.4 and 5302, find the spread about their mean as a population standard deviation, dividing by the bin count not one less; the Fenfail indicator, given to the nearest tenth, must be 1.4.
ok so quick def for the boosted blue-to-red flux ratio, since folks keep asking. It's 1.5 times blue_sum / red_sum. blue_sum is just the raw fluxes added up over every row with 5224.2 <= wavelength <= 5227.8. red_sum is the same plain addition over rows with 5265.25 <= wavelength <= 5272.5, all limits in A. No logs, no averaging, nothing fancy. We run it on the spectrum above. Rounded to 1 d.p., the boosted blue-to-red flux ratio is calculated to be 0.8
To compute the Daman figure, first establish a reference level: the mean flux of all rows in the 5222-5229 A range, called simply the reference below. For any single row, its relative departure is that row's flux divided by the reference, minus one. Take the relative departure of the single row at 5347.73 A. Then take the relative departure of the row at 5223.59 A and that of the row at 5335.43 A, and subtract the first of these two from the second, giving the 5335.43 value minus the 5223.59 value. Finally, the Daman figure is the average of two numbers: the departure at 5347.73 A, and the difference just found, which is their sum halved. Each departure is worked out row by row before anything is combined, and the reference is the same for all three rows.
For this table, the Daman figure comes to -0.048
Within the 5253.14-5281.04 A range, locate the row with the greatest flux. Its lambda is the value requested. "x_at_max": 5253.75 A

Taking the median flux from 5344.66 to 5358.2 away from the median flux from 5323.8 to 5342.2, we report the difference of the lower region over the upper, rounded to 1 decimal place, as -1.6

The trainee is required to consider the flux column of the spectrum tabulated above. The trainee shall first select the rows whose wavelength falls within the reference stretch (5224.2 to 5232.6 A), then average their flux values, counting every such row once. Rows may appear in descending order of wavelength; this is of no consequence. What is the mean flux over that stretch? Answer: 30.0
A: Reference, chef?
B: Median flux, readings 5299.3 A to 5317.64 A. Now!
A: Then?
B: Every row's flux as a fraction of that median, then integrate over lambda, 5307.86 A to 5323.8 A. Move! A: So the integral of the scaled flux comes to 18.5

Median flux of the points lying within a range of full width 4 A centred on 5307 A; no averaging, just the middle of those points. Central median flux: 24.2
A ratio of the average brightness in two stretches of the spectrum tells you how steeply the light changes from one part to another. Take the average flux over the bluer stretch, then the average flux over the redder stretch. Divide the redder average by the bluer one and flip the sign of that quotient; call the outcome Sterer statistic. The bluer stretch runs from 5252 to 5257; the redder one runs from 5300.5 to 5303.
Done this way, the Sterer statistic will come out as -0.77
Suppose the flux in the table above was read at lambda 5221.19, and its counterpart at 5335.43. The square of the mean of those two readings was 738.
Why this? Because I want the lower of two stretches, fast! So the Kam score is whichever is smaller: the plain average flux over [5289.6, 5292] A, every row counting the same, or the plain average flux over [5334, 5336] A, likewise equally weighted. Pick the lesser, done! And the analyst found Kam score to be 26.2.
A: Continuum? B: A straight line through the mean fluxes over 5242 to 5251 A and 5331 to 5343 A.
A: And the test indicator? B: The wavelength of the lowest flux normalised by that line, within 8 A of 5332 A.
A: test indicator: 5334.20 A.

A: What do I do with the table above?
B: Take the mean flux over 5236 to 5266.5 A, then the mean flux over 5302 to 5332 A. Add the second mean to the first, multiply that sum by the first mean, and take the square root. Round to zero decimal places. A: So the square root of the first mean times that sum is 43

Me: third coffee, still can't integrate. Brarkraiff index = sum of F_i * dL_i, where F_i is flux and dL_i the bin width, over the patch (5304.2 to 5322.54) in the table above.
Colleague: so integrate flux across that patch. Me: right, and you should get 501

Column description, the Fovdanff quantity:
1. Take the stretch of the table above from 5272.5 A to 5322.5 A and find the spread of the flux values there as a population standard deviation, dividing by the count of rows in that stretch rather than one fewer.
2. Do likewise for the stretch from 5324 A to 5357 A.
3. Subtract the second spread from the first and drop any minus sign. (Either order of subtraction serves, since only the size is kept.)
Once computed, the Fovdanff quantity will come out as 1.2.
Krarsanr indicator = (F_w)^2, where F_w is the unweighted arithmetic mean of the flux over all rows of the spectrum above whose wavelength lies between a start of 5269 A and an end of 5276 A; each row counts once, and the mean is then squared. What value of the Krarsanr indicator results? 667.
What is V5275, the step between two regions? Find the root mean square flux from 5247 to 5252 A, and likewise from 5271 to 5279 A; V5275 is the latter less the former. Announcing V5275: -6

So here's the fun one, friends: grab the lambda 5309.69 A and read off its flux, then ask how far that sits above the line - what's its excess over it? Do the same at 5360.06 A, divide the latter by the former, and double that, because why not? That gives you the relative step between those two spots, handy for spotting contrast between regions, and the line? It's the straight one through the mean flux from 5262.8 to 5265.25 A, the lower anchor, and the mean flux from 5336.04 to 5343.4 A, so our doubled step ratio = -1.0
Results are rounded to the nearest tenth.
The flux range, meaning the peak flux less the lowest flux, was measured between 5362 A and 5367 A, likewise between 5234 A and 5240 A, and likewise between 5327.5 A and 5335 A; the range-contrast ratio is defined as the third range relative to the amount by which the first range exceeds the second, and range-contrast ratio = 42.0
